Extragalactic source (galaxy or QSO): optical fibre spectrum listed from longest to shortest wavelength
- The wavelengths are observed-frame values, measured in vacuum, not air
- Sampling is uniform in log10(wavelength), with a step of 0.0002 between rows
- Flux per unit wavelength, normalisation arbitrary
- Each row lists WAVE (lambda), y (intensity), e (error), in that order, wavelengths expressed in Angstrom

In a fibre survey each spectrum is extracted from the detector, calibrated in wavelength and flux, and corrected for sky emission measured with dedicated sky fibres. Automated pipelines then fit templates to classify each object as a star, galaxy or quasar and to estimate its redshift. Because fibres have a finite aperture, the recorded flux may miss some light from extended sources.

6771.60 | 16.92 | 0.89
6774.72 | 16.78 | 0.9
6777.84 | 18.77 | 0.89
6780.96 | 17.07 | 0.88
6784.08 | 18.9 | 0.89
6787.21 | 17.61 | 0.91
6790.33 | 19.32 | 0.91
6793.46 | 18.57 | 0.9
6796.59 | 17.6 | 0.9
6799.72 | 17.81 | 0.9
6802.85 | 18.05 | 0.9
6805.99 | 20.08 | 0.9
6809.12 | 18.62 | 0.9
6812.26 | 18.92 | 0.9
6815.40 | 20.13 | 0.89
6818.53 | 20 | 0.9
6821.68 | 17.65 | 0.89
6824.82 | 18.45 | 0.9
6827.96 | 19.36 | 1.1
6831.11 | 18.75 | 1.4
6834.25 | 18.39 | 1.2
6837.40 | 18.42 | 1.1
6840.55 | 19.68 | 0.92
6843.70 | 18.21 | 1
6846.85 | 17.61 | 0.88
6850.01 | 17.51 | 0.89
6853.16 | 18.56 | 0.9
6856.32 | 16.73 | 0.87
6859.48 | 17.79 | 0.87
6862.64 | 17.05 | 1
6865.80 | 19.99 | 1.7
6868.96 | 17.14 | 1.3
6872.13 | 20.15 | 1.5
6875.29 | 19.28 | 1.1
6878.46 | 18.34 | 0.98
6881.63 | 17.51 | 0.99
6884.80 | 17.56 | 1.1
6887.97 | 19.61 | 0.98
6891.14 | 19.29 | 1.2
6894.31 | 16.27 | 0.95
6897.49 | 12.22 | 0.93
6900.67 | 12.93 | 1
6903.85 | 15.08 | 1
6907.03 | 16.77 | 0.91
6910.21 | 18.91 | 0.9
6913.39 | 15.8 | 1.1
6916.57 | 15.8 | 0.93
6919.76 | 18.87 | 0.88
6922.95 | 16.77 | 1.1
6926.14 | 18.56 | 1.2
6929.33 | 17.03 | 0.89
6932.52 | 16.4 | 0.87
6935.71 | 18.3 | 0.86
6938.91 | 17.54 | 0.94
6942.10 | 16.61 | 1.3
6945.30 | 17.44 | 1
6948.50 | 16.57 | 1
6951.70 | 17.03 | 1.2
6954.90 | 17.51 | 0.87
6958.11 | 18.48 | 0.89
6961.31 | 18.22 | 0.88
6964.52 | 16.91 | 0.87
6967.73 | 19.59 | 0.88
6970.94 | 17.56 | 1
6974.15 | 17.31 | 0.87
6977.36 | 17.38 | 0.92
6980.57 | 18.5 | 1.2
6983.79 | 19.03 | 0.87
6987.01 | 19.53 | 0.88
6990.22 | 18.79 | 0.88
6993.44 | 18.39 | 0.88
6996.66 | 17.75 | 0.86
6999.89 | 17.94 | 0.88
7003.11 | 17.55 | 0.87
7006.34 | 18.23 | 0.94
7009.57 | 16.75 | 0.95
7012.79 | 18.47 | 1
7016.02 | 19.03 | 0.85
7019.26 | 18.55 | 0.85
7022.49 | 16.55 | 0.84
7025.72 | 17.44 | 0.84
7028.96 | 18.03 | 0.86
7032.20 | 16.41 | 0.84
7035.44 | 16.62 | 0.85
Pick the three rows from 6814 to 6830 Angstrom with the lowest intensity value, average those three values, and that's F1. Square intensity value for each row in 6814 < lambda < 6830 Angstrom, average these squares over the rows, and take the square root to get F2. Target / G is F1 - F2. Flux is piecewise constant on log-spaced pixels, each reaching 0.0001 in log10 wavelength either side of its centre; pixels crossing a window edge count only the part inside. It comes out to -0.65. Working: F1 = 18.5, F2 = 19.1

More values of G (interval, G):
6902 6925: -1.35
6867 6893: -1.24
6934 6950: -0.43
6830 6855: -0.63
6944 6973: -0.89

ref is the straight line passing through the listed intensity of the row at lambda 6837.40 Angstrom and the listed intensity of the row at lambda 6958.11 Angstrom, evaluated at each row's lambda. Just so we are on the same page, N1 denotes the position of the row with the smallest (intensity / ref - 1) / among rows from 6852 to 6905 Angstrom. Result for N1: 6897.49 Angstrom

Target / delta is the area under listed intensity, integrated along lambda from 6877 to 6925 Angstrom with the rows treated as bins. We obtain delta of 806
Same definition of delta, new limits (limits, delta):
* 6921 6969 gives 841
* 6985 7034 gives 880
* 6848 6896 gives 872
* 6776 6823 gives 874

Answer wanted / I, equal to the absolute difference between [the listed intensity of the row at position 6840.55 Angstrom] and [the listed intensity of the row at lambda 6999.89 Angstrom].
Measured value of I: 1.74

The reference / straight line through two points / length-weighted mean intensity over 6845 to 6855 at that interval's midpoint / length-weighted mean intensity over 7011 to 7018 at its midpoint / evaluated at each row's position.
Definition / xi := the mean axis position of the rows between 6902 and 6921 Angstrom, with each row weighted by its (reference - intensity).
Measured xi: 6909.3 Angstrom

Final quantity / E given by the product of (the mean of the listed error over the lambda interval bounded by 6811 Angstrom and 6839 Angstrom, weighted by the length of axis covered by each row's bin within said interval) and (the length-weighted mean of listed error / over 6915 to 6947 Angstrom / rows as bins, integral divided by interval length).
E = 1.03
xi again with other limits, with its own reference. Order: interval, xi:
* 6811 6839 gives 6822.1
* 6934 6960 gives 6946.9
